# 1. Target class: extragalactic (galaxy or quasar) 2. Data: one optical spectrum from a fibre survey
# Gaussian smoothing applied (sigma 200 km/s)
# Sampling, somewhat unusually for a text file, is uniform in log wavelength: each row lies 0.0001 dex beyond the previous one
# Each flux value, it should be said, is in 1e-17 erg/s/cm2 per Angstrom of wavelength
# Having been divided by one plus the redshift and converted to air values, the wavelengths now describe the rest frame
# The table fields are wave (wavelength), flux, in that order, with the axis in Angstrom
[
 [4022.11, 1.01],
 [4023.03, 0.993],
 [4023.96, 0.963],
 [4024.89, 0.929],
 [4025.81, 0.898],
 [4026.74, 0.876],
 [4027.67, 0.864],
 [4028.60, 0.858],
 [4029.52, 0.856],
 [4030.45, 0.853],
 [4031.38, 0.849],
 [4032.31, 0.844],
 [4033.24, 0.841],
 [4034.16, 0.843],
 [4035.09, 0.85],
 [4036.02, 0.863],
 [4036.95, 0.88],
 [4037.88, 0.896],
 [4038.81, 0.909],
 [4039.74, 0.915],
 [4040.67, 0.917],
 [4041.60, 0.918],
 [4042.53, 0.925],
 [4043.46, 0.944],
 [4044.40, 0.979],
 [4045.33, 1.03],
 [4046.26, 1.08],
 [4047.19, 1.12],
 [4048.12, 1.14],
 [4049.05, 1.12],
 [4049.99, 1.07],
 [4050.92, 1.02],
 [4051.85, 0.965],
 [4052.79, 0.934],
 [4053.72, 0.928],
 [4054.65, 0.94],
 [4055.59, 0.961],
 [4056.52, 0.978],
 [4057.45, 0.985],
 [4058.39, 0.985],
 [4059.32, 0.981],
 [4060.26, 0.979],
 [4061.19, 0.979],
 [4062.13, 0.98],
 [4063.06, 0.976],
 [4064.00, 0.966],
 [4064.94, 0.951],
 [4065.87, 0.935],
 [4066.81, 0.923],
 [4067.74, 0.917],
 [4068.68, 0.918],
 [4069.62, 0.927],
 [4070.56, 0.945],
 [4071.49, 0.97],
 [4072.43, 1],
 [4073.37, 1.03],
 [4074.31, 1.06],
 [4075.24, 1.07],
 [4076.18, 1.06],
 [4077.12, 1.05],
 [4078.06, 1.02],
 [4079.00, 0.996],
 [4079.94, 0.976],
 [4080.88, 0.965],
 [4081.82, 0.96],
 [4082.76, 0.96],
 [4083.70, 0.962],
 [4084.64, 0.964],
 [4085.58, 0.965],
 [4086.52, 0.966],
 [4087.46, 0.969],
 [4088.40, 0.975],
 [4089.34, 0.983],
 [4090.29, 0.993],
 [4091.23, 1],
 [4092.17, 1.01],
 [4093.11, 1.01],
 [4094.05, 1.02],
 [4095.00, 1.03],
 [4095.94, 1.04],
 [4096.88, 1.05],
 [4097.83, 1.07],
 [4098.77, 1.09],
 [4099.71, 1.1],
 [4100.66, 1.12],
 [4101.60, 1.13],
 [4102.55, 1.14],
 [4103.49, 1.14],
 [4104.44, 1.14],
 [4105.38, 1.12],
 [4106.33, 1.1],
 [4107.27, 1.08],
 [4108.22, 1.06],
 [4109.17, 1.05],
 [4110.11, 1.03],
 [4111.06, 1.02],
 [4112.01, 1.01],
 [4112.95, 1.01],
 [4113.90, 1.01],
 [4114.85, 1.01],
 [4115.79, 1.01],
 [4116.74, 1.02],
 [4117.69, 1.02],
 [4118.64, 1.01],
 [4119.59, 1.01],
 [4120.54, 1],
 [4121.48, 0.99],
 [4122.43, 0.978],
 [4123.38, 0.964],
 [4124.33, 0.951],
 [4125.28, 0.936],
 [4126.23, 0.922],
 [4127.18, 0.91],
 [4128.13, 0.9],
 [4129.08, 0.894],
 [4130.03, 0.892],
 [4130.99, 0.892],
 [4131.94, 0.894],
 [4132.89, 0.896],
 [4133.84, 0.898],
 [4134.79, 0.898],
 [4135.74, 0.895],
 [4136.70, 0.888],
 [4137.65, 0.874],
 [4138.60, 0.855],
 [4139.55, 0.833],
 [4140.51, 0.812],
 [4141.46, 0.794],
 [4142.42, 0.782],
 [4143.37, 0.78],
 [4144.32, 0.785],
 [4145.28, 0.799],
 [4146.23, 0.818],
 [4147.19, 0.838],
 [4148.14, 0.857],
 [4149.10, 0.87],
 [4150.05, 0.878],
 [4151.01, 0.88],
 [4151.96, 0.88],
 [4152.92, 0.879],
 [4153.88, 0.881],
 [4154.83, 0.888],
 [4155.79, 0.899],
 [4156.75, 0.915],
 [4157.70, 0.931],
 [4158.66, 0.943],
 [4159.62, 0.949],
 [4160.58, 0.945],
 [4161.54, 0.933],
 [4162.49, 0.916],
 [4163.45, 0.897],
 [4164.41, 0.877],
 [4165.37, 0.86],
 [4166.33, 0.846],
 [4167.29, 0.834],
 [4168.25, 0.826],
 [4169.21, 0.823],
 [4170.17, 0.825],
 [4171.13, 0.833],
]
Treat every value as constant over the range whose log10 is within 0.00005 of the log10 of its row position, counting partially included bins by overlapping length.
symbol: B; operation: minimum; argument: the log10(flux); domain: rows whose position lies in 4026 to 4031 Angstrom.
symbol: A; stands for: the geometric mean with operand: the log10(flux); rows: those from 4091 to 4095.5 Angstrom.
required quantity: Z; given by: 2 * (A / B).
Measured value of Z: 0.0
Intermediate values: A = 0.000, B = -0.069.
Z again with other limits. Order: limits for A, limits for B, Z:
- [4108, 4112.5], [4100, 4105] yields 0.5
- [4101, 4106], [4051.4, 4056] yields -3.4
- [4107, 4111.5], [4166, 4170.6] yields -0.4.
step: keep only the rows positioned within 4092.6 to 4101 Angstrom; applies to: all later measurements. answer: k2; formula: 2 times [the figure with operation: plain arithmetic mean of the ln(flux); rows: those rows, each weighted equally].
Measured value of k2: 0.11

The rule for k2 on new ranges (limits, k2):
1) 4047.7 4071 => -0.05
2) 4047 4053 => 0.10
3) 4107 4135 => -0.06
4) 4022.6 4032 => -0.23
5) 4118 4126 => -0.04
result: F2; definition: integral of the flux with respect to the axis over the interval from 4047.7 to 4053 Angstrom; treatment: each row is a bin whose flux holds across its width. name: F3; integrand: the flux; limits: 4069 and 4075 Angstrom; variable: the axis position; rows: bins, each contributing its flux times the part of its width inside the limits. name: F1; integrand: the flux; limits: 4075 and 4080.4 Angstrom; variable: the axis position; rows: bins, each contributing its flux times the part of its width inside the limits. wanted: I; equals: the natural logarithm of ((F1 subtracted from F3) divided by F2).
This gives -2.62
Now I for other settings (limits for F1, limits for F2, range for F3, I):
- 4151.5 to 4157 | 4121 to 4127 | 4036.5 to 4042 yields -4.08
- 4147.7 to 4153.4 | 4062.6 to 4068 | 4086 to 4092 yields -1.72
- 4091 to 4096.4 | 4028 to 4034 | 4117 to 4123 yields -2.32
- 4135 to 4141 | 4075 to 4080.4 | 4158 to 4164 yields -2.60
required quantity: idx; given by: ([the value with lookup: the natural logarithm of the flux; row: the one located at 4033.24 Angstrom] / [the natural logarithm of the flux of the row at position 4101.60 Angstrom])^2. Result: 2.01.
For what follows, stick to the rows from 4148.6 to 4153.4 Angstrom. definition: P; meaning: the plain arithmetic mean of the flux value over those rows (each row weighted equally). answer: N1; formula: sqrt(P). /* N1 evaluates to 0.94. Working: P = 0.88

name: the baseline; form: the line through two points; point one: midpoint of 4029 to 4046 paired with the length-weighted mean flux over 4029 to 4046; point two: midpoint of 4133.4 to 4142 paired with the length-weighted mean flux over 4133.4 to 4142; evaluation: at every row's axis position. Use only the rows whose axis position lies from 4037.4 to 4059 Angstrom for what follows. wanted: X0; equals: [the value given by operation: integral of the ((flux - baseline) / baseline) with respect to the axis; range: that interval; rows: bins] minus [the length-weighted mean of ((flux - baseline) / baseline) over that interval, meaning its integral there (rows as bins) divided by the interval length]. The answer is 2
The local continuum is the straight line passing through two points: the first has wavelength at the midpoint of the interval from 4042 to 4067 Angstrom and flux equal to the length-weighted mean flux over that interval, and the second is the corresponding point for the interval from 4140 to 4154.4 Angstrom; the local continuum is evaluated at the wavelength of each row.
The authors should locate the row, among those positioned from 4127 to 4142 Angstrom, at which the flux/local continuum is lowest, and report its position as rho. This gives 4141.46 Angstrom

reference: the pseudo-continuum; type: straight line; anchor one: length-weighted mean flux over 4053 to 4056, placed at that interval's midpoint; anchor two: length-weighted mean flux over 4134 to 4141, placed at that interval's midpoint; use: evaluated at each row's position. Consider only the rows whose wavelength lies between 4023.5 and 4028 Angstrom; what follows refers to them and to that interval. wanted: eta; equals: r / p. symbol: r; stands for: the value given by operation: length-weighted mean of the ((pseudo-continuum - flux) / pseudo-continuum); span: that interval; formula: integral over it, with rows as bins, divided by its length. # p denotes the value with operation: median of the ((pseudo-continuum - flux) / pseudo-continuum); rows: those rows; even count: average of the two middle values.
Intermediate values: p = 0.07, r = 0.063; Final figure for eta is 0.9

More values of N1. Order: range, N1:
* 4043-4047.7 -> 1.02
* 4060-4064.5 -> 0.99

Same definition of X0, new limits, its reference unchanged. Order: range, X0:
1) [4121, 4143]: 1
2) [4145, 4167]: 1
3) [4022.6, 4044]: 0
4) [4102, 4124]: 4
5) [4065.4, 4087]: 2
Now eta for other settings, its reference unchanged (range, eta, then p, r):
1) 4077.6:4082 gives 1.2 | -0.06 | -0.072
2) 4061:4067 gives 0.8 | -0.03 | -0.028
